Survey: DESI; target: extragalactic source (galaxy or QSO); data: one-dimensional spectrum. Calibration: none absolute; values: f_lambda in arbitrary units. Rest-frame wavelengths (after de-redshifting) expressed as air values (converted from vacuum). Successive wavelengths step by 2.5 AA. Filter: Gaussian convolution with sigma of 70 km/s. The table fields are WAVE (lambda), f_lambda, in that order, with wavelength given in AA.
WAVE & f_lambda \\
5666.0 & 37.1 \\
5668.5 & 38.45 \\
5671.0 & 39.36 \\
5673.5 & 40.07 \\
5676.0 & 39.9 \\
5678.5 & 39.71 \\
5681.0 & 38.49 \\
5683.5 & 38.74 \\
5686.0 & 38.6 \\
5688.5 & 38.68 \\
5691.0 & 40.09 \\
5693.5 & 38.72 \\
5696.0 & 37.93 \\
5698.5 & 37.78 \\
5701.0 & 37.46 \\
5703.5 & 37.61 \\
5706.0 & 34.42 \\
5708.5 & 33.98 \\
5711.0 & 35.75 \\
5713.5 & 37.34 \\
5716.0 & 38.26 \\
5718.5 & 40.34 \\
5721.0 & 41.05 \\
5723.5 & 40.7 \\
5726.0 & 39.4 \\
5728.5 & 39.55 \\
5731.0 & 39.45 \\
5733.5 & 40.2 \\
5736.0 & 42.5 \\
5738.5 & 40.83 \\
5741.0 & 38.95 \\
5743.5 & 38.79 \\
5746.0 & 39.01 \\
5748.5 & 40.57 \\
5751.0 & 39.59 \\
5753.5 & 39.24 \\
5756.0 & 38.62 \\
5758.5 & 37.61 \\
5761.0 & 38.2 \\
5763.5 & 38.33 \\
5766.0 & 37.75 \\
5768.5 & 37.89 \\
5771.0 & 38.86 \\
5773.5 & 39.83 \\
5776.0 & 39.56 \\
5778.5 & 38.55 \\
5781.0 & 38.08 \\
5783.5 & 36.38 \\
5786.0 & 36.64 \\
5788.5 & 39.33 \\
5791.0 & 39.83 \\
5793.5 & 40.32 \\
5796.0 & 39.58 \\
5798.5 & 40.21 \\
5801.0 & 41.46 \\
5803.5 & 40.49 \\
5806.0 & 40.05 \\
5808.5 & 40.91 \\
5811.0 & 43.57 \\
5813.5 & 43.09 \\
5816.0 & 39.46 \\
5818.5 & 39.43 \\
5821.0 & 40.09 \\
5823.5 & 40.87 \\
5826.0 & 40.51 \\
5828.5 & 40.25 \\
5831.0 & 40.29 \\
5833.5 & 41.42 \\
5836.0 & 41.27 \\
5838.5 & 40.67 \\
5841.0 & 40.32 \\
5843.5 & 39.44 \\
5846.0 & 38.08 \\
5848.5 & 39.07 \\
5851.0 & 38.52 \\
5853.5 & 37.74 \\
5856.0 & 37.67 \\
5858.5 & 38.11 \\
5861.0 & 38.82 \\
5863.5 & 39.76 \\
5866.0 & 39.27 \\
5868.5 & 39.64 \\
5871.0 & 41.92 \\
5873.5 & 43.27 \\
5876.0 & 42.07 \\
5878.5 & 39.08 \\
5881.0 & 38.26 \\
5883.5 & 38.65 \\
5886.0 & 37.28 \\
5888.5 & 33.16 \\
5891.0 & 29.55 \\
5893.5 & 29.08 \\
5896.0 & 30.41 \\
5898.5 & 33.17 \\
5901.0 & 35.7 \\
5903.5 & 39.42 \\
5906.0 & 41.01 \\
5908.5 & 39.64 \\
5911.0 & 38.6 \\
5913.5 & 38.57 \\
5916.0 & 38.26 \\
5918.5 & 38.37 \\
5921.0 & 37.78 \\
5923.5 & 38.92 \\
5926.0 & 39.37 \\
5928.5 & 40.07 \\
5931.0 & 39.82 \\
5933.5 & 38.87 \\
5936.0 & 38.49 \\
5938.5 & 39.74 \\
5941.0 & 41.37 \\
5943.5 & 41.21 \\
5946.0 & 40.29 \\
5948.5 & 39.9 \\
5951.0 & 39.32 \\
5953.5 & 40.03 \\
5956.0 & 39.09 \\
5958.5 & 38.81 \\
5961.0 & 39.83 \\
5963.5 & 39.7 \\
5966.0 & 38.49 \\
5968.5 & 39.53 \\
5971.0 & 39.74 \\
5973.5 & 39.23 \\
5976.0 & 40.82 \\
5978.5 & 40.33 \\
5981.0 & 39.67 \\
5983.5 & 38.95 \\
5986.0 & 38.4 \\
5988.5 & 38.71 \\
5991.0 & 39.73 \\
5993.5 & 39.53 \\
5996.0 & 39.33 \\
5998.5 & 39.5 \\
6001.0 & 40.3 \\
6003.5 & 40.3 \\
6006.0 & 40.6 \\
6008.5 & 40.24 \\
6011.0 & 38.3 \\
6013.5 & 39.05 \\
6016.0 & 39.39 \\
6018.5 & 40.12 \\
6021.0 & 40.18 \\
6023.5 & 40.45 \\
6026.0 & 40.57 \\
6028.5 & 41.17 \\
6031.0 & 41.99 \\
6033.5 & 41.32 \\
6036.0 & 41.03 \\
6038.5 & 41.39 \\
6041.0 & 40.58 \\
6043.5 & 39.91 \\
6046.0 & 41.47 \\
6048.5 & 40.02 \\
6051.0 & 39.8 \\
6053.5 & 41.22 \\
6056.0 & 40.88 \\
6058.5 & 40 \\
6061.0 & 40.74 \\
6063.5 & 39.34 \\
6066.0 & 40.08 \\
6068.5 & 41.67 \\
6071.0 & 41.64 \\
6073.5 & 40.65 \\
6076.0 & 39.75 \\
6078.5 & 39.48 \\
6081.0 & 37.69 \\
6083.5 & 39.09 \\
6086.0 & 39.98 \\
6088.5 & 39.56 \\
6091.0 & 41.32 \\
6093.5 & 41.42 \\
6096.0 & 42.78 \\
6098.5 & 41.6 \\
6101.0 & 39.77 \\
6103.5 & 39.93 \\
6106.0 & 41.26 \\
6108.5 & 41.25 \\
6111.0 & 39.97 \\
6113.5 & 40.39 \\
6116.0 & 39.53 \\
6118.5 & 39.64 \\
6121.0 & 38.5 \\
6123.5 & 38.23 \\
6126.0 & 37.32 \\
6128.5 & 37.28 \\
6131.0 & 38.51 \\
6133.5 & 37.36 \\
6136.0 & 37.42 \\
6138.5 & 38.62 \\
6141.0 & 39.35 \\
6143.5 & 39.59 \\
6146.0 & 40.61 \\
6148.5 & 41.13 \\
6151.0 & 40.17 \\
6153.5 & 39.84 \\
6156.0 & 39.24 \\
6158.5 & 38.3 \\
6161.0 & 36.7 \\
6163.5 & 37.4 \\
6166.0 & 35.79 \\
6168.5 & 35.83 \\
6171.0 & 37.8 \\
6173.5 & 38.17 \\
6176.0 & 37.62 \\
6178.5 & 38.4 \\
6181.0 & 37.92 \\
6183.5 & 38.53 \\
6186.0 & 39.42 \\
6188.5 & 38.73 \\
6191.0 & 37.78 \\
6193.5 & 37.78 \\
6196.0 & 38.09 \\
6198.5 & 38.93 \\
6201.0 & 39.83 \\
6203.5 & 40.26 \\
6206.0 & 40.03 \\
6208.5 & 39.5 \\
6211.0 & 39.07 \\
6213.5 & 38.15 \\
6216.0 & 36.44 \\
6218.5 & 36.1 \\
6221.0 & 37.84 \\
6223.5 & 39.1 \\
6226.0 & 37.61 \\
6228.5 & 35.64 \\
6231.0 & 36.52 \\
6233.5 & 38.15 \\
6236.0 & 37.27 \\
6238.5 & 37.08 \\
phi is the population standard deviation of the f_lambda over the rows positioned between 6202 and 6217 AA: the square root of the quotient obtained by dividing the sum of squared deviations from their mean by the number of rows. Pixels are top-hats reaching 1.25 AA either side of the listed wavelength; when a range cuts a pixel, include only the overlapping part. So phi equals 1.3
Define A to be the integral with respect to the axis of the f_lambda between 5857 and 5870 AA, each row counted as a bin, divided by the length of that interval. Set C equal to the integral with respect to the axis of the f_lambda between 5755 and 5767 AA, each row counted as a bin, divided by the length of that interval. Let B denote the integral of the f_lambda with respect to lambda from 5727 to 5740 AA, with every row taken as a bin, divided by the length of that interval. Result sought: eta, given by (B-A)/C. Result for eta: 0.03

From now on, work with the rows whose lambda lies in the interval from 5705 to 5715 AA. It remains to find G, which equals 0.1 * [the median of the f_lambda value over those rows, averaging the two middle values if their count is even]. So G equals 3.51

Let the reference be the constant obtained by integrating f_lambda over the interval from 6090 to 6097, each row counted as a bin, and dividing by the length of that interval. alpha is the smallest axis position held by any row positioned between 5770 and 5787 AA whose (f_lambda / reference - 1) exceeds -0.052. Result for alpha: 5773.5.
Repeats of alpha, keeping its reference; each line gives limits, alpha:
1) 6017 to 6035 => 6018.5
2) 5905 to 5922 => 5906.0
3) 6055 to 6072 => 6056.0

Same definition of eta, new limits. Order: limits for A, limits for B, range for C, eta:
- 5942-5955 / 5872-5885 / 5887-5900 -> 0.00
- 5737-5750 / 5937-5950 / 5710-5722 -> 0.02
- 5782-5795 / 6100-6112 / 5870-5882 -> 0.05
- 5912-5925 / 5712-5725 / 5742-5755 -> 0.03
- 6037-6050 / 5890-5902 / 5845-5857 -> -0.24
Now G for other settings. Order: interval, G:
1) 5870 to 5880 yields 4.20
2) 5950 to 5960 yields 3.92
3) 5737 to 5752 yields 3.93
